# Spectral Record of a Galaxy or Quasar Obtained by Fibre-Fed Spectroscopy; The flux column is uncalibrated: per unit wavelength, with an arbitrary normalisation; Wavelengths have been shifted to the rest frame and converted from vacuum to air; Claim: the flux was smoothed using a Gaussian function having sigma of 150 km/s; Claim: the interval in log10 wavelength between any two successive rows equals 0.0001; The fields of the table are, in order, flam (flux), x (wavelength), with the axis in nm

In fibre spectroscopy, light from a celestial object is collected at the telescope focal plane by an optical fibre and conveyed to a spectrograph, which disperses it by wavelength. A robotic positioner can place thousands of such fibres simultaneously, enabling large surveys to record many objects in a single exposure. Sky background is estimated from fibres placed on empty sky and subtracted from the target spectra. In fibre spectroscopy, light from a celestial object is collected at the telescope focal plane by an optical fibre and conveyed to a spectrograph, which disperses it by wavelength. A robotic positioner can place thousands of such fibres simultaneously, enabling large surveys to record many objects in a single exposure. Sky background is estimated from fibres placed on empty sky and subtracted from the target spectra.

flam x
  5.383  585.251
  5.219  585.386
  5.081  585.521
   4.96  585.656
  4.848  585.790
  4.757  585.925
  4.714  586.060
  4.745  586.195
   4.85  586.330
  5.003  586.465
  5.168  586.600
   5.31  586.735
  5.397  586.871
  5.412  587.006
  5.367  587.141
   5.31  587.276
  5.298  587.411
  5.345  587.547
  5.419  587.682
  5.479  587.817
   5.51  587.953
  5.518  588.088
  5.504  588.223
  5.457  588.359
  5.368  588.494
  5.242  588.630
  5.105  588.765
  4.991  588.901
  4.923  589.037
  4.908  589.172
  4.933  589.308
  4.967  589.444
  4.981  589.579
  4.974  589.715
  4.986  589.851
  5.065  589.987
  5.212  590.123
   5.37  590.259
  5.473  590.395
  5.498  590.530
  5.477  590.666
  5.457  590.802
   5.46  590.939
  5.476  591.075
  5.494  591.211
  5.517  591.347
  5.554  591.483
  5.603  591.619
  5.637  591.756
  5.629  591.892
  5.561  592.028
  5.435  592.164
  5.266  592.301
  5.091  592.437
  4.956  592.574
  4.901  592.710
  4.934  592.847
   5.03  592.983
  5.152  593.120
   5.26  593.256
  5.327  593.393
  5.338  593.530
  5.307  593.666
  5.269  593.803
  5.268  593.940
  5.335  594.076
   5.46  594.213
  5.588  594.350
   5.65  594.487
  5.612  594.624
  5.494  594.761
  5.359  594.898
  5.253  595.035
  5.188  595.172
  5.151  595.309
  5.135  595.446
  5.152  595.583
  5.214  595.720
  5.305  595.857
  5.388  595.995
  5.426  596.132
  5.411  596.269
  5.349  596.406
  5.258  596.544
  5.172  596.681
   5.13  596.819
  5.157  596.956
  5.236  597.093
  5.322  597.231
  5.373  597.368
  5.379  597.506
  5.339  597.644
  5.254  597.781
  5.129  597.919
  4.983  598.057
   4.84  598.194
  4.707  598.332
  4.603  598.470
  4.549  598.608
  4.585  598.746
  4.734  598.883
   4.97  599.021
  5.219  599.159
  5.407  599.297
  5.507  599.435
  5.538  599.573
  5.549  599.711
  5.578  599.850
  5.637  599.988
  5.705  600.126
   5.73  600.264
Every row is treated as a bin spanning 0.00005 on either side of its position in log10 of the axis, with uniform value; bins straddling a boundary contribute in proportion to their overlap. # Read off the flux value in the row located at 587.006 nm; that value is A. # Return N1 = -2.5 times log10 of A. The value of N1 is -1.83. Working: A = 5.412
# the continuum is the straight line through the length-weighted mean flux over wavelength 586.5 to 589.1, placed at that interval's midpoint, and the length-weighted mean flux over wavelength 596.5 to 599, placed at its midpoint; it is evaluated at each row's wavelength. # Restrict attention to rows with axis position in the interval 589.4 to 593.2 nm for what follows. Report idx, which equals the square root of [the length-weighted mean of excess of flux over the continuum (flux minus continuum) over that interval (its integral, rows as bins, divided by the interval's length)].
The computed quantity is 0.27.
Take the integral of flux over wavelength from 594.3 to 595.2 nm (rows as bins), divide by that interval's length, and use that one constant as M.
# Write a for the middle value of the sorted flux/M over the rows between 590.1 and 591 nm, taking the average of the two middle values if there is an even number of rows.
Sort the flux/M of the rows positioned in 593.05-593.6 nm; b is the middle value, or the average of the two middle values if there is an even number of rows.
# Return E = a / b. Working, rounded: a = 1.00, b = 0.97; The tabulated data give 1.03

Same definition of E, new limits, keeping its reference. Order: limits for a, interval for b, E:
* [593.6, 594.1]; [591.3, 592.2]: 0.95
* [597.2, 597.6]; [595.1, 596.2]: 1.03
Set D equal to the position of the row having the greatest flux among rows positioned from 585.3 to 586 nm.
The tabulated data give 585.386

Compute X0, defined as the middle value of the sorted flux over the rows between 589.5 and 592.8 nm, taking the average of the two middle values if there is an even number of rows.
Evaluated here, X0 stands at 5.46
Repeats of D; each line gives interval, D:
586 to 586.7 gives 586.600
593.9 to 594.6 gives 594.487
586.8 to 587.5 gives 587.006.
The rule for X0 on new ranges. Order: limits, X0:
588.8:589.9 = 4.97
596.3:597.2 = 5.20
